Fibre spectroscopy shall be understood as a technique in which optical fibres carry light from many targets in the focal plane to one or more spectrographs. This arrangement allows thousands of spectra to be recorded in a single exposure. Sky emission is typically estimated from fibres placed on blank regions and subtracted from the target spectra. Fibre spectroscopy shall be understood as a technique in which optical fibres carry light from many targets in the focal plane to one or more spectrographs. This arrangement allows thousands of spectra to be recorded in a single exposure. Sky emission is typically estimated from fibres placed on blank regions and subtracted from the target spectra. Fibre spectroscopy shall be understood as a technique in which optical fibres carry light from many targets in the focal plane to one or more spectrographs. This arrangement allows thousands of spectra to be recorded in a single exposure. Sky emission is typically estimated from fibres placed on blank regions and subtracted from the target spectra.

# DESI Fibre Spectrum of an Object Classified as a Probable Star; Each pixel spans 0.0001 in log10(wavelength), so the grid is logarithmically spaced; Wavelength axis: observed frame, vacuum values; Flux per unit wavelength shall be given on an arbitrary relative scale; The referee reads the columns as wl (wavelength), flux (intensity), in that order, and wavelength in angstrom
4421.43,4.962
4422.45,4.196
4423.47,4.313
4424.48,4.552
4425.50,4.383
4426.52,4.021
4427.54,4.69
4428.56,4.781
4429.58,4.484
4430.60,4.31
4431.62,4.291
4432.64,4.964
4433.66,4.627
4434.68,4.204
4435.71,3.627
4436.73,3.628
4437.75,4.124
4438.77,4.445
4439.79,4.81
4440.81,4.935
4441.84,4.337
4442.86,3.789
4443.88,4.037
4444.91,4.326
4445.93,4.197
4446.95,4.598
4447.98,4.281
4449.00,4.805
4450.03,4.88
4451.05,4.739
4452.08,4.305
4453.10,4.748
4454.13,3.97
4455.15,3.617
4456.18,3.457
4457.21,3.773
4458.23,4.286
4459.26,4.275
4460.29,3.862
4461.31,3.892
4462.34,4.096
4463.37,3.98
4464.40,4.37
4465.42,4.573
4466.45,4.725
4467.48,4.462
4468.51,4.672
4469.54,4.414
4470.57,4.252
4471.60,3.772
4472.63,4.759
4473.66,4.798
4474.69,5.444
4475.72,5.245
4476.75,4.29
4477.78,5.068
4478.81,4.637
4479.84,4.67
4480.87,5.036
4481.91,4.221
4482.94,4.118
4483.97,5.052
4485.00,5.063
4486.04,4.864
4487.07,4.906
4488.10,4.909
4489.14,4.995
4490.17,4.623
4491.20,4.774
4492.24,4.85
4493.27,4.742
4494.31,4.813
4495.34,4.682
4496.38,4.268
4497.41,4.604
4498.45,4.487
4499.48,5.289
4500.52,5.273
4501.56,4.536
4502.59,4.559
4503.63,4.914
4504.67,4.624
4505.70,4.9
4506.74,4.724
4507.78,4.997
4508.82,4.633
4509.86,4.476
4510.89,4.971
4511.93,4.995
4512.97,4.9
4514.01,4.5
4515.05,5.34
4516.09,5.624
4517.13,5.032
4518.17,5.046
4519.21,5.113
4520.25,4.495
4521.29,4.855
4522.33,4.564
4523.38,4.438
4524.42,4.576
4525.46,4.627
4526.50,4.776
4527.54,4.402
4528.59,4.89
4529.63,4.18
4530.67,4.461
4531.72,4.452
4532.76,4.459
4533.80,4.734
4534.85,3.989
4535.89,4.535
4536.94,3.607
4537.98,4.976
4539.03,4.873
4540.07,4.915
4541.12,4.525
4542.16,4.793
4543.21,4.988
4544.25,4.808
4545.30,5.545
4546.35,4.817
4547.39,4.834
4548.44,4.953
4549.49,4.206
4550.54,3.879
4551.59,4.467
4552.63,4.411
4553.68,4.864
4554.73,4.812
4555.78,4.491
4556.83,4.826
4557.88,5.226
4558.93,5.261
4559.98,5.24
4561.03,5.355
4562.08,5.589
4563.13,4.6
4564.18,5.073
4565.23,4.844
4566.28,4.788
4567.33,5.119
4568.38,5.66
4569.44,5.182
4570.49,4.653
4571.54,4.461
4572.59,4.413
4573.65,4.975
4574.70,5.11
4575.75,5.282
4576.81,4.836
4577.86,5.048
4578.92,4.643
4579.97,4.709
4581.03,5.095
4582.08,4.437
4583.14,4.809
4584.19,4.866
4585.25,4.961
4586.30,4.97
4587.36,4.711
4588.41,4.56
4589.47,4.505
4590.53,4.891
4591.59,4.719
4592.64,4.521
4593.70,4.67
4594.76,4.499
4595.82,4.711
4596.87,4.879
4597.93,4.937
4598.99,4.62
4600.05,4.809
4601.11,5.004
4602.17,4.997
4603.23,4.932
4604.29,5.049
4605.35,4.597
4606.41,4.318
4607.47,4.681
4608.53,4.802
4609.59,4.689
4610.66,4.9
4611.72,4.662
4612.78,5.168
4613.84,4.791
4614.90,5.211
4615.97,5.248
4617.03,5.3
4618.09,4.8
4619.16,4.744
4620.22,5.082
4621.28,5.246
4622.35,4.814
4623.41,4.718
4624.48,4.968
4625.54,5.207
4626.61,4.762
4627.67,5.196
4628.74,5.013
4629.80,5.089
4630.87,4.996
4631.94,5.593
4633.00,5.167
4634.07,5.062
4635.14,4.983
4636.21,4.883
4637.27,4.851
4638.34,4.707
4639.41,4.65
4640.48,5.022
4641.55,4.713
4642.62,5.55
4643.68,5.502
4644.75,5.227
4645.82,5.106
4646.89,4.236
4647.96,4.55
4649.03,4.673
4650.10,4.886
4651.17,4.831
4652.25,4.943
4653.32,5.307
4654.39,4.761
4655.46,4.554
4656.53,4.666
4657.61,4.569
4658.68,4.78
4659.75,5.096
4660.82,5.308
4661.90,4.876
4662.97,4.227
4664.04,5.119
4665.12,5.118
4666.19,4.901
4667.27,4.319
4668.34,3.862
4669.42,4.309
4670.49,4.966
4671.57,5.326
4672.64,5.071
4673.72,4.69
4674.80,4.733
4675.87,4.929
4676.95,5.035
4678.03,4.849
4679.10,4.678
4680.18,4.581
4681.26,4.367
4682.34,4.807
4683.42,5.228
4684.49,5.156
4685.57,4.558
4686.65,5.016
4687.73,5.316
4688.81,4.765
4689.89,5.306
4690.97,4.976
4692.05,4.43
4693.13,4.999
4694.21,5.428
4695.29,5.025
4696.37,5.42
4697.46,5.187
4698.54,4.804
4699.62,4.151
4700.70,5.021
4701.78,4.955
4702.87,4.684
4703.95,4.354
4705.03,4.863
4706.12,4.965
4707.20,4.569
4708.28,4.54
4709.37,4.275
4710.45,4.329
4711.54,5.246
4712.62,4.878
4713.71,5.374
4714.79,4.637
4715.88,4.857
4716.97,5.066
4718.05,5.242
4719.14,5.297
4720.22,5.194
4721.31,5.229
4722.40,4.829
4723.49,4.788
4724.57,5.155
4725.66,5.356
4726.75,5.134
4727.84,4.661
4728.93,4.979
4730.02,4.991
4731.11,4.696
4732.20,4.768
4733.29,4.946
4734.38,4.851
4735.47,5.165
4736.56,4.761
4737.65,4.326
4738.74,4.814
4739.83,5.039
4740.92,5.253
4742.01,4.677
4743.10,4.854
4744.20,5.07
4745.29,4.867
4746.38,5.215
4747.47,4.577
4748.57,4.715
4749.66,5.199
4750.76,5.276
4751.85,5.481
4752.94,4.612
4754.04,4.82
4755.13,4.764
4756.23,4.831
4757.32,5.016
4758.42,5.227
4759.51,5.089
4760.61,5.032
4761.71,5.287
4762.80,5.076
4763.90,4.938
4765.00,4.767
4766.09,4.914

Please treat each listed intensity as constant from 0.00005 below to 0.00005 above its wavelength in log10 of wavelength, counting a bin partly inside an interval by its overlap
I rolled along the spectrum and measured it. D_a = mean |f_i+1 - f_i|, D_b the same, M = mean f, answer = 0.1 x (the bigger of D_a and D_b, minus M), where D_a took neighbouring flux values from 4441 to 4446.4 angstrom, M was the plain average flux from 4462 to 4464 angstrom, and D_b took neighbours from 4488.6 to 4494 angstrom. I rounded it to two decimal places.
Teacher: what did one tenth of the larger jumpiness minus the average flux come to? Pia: -0.37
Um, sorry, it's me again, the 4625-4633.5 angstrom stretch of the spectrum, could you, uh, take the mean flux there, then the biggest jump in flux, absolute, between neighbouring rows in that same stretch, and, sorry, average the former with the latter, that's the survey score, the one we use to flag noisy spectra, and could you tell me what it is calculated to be 2.86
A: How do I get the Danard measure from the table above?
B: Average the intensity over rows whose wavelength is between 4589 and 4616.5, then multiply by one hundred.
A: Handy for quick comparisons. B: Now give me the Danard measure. 480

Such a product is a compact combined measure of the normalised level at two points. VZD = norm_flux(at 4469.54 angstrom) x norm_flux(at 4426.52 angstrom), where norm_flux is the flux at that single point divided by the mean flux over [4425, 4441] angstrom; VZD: 0.92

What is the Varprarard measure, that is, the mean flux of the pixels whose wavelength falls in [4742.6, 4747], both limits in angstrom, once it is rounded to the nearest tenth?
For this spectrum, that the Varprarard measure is 5.0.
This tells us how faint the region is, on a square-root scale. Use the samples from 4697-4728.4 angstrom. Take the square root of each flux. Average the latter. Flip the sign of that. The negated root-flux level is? -2.209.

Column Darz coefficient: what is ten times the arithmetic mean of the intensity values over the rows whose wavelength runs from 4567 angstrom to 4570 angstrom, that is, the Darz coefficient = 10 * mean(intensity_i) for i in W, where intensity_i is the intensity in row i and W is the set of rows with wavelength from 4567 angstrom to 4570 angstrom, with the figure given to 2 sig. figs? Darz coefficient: 53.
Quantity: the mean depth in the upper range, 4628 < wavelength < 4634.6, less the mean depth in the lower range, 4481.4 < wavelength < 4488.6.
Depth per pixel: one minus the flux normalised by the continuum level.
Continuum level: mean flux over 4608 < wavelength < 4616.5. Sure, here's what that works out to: -0.085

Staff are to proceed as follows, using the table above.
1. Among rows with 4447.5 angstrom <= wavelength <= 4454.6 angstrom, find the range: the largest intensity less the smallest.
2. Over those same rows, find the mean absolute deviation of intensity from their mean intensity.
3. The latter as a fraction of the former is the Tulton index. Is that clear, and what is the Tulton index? 0.327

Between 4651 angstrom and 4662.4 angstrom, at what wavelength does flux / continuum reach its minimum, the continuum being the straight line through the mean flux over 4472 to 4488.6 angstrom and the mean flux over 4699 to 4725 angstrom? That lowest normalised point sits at 4655.46 angstrom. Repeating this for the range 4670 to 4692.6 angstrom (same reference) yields 4681.26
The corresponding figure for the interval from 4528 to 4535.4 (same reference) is 4534.85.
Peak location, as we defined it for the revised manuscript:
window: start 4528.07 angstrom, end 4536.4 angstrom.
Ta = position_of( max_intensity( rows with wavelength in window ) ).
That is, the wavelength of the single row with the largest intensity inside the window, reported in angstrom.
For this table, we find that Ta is 4528.59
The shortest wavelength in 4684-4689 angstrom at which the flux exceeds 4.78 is 4684.49 angstrom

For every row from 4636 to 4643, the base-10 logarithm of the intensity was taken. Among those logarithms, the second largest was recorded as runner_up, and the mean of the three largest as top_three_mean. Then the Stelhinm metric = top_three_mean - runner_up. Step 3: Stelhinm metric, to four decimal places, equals 0.0104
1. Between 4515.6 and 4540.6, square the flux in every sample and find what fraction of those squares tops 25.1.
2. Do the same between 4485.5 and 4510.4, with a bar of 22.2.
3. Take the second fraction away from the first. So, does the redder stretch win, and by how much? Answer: -0.42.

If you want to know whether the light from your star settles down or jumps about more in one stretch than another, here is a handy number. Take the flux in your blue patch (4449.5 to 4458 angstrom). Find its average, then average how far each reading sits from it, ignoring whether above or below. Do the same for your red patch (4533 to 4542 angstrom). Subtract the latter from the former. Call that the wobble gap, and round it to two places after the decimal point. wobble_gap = 0.12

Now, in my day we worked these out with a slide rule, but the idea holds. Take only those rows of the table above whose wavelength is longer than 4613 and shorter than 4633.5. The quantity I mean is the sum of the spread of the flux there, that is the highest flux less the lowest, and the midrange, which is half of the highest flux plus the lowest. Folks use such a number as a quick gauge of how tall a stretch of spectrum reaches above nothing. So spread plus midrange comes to 6.0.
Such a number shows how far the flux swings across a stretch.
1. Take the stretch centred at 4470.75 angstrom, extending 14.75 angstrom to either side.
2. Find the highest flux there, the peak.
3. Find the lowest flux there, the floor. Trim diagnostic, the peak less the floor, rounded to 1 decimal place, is 2.0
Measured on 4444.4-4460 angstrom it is 1.4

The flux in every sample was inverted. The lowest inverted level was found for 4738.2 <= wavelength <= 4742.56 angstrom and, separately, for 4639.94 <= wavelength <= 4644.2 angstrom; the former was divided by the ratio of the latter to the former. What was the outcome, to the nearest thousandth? 0.201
